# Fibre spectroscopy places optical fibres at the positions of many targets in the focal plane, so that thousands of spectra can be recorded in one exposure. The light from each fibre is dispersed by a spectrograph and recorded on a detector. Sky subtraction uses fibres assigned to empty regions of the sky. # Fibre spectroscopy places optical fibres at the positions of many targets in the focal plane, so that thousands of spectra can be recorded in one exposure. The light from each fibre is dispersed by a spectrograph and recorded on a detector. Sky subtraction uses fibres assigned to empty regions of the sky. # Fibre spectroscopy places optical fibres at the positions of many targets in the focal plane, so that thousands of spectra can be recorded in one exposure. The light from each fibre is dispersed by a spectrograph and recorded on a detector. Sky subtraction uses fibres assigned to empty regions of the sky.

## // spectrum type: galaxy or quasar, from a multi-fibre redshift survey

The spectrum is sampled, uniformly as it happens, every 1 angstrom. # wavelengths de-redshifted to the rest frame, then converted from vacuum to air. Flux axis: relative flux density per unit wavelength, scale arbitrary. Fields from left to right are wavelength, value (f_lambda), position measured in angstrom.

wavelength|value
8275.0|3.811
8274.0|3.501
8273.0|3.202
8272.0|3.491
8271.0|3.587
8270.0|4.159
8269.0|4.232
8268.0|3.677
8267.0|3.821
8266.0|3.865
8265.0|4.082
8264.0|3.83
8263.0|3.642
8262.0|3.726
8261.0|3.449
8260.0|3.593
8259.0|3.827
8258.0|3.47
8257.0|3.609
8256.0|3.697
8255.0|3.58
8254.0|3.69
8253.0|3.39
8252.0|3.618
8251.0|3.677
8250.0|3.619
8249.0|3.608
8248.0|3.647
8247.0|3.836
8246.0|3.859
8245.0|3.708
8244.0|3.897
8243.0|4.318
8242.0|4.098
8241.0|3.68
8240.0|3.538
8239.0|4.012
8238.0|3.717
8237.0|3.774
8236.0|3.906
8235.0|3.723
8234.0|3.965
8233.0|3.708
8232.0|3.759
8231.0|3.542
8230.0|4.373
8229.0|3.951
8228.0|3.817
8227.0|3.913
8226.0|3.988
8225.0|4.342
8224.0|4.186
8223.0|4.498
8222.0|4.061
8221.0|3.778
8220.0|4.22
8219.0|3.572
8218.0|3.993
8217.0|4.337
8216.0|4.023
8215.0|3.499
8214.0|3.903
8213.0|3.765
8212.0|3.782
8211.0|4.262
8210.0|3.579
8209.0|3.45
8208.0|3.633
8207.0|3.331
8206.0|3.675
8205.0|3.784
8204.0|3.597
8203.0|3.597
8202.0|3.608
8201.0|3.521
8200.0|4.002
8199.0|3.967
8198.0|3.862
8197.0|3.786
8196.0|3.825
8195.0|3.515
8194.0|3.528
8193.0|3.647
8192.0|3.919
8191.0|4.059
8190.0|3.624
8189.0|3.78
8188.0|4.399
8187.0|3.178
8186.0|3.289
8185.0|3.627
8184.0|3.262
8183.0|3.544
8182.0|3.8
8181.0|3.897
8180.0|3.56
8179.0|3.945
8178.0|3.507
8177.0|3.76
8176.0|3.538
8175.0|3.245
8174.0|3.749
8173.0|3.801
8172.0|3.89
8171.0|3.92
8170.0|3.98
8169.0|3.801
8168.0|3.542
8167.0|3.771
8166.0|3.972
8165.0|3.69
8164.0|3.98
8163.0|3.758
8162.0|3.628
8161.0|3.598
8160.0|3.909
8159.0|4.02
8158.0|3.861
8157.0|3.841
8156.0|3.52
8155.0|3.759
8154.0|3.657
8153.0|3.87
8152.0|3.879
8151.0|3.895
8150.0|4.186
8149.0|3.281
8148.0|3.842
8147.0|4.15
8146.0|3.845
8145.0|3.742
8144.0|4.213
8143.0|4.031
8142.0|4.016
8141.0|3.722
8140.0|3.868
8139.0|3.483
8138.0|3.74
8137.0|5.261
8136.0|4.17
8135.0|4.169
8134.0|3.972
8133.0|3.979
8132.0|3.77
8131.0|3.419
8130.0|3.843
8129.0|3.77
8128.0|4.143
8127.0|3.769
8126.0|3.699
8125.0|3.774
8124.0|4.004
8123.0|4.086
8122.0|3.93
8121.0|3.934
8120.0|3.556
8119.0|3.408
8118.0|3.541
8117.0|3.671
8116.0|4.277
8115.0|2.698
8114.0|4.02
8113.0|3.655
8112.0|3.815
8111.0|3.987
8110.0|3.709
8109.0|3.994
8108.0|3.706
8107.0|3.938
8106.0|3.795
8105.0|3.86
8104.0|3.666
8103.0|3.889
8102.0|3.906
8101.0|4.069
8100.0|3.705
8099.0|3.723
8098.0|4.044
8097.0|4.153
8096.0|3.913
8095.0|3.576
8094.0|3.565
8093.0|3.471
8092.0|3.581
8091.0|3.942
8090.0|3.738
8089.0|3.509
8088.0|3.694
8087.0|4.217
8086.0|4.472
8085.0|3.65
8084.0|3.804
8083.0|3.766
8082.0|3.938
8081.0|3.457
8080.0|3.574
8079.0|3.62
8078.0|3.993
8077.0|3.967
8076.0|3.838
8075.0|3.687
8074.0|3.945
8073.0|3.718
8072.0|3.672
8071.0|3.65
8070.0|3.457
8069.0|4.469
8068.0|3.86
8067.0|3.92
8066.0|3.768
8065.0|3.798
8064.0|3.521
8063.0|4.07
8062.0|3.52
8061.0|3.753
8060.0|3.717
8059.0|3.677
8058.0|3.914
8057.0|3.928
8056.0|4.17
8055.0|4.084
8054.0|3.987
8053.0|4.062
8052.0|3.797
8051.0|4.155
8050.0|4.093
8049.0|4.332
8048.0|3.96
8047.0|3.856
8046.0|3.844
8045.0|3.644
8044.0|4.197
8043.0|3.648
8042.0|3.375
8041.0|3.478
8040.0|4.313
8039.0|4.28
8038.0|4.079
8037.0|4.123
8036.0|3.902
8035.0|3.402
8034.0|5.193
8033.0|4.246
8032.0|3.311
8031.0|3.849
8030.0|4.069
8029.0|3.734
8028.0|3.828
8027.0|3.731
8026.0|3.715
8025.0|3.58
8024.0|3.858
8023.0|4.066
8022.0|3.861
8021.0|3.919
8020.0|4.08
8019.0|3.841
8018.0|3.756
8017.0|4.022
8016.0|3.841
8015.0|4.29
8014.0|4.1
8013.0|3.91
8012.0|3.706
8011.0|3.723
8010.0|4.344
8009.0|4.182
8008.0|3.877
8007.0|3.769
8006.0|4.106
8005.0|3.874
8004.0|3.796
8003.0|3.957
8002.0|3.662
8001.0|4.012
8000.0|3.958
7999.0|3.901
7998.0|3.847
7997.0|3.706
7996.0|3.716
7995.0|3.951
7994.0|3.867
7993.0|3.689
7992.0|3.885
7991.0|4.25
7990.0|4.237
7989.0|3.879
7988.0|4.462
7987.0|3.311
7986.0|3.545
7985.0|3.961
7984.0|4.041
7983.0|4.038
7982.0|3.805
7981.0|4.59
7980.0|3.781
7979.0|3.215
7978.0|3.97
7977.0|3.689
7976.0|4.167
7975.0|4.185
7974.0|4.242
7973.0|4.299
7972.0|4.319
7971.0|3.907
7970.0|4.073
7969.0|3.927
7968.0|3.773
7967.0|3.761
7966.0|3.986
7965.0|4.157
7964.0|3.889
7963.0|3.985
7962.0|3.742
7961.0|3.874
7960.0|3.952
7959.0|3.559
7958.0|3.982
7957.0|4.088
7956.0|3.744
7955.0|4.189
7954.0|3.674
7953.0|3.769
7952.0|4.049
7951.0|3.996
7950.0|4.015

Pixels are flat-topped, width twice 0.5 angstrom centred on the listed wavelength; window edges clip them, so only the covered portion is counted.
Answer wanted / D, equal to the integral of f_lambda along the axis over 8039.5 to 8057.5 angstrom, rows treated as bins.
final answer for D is 70.9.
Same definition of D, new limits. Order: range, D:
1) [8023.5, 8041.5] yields 70.7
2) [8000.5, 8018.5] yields 70.9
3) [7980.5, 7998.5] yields 70.8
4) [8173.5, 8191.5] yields 65.8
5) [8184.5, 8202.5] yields 67.1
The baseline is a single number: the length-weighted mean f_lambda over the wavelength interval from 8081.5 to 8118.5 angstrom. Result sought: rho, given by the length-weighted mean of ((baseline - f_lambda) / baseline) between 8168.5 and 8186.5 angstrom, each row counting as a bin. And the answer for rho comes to 0.03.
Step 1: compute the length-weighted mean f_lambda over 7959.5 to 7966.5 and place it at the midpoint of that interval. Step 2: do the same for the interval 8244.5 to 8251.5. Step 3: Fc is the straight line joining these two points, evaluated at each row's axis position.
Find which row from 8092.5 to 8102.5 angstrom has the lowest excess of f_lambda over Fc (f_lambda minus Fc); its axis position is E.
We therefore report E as 8093.0 angstrom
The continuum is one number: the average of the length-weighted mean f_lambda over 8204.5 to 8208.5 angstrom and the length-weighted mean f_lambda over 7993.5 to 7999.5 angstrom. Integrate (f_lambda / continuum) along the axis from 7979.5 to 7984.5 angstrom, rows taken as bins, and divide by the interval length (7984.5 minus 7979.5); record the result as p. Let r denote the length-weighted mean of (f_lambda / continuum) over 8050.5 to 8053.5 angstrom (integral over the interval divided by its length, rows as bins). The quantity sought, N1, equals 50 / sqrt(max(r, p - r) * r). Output 46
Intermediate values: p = 1.09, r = 1.08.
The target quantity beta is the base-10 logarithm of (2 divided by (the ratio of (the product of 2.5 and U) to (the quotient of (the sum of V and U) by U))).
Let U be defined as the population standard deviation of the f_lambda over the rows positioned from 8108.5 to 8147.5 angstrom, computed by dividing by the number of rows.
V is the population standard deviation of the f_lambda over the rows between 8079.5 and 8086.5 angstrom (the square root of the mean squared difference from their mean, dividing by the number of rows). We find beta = 0.61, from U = 0.363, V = 0.308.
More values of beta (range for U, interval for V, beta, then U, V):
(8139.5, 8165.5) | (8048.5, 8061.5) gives 0.88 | 0.205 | 0.191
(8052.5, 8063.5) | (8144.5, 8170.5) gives 0.91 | 0.195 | 0.194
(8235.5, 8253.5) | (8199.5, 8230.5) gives 0.96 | 0.214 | 0.302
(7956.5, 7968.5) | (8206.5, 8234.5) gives 1.16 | 0.159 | 0.302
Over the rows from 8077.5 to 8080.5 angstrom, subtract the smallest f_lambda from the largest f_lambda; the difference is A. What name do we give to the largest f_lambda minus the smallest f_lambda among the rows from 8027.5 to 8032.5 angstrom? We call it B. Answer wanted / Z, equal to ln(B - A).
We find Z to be -1.1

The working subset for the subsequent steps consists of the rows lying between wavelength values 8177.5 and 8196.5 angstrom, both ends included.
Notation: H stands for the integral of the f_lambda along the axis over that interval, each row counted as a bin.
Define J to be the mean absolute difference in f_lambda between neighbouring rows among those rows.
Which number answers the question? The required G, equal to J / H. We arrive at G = 0.0047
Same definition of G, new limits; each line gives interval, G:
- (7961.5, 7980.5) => 0.0031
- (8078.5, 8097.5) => 0.0034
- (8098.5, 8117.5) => 0.0050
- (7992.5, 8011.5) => 0.0026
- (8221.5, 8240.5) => 0.0035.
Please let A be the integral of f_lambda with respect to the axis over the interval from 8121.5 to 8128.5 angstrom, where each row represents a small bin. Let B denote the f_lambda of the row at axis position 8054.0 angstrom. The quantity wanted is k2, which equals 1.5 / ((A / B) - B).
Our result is 0.52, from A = 27.4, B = 3.987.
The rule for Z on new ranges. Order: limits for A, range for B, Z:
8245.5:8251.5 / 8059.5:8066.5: -1.2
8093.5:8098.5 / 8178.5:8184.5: -2.4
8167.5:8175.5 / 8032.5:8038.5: 0.1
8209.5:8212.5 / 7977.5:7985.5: -0.4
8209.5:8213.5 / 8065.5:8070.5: -1.1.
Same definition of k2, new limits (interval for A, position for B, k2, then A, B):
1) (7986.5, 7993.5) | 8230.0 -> 0.76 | 27.7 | 4.373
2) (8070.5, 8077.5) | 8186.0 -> 0.32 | 26.5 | 3.289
